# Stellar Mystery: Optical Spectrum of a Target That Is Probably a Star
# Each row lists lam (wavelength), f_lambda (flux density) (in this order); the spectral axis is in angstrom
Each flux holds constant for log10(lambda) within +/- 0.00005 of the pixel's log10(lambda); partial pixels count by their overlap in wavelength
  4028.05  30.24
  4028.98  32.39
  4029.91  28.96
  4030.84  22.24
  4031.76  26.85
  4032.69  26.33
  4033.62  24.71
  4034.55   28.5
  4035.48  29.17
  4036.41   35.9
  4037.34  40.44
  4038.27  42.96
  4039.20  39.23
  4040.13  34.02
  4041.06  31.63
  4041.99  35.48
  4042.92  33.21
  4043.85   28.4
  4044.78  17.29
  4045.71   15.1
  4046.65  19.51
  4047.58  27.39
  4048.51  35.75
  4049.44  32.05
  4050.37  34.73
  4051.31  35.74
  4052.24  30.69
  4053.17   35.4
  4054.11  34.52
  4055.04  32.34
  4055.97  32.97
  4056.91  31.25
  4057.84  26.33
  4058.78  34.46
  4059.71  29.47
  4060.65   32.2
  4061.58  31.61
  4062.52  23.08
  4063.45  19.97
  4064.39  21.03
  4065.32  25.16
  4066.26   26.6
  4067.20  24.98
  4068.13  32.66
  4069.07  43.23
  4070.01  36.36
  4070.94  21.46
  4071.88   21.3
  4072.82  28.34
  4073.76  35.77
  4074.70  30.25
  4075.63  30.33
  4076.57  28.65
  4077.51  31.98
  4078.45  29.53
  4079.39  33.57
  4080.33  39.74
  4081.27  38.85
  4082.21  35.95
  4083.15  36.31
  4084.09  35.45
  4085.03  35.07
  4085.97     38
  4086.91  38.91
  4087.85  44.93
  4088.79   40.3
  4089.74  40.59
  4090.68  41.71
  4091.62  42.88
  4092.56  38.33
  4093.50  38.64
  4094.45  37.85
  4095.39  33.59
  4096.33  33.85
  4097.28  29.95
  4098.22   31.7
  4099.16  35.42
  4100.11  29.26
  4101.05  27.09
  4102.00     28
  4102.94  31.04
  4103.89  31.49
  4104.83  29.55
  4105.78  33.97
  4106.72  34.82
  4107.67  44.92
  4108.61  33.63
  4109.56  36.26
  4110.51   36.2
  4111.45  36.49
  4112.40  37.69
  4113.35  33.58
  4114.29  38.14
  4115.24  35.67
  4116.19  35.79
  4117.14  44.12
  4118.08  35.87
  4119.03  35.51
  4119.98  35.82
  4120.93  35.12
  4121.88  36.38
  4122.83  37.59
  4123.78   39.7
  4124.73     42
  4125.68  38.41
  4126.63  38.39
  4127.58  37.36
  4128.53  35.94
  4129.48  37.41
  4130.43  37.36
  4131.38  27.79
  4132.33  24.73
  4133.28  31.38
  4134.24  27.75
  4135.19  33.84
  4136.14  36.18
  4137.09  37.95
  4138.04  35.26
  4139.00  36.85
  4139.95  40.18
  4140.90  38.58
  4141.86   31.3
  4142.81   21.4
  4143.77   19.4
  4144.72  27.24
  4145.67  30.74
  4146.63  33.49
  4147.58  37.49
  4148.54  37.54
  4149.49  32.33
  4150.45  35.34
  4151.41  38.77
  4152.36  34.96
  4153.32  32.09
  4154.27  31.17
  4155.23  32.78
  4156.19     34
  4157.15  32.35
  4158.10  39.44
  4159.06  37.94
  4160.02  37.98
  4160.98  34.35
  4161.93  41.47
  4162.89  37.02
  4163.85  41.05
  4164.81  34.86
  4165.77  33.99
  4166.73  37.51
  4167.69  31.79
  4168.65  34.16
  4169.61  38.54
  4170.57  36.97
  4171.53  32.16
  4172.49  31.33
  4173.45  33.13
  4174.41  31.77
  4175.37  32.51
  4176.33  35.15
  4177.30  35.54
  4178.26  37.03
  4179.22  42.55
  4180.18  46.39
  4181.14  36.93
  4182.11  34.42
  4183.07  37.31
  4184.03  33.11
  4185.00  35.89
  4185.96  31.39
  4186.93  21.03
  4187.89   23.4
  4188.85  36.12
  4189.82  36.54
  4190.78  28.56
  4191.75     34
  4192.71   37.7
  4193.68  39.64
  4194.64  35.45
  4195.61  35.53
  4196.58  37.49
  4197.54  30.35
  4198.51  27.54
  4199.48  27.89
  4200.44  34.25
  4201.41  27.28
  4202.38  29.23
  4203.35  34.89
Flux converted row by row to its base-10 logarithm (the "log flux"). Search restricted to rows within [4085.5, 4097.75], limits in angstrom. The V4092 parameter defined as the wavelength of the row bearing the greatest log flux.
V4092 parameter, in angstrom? 4087.85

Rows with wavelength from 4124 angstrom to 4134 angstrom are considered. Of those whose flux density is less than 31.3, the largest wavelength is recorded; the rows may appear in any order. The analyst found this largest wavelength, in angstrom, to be 4132.33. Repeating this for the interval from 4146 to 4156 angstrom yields 4154.27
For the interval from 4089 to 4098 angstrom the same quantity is 4097.28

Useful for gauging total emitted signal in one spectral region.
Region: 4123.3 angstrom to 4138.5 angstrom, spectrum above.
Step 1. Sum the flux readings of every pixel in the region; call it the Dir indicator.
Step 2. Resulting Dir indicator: 561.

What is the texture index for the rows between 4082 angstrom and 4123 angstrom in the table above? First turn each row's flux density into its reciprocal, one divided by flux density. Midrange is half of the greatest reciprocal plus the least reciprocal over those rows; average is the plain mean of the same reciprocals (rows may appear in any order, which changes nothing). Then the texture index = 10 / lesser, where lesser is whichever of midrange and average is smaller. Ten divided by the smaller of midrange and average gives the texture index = 355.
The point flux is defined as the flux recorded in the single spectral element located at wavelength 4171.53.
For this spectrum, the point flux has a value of 32.16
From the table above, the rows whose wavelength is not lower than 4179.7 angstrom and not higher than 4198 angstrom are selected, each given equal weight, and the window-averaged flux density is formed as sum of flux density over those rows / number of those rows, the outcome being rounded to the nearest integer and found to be 34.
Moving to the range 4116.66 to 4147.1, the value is 34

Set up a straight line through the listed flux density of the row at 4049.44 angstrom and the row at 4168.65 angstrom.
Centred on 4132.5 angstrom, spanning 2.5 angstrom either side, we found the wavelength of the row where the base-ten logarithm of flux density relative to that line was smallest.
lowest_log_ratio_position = 4132.33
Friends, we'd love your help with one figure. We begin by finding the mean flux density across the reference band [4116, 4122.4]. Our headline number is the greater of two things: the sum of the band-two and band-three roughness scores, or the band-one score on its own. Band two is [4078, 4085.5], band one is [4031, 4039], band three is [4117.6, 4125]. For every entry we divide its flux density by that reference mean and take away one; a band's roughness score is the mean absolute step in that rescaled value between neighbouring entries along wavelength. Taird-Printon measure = 0.092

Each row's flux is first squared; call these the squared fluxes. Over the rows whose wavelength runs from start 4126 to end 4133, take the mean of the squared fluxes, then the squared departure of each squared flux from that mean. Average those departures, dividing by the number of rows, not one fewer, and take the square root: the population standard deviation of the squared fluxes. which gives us 323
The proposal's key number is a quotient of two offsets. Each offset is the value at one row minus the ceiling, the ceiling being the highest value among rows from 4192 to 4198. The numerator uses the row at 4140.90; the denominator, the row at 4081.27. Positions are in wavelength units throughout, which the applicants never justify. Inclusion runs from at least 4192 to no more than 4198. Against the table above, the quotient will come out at 1.3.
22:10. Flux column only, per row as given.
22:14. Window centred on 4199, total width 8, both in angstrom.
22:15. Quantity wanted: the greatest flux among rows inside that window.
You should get 37.49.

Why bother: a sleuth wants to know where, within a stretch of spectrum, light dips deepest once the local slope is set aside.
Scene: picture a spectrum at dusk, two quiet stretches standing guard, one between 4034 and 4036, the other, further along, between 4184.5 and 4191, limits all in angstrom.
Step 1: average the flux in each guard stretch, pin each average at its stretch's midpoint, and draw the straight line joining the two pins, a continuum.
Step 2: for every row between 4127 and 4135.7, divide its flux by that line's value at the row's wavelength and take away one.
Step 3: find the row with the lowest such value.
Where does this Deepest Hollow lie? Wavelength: 4132.33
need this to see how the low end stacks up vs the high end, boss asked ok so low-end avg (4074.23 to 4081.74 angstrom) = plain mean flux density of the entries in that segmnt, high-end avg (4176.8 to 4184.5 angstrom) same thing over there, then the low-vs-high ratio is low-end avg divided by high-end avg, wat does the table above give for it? 0.87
